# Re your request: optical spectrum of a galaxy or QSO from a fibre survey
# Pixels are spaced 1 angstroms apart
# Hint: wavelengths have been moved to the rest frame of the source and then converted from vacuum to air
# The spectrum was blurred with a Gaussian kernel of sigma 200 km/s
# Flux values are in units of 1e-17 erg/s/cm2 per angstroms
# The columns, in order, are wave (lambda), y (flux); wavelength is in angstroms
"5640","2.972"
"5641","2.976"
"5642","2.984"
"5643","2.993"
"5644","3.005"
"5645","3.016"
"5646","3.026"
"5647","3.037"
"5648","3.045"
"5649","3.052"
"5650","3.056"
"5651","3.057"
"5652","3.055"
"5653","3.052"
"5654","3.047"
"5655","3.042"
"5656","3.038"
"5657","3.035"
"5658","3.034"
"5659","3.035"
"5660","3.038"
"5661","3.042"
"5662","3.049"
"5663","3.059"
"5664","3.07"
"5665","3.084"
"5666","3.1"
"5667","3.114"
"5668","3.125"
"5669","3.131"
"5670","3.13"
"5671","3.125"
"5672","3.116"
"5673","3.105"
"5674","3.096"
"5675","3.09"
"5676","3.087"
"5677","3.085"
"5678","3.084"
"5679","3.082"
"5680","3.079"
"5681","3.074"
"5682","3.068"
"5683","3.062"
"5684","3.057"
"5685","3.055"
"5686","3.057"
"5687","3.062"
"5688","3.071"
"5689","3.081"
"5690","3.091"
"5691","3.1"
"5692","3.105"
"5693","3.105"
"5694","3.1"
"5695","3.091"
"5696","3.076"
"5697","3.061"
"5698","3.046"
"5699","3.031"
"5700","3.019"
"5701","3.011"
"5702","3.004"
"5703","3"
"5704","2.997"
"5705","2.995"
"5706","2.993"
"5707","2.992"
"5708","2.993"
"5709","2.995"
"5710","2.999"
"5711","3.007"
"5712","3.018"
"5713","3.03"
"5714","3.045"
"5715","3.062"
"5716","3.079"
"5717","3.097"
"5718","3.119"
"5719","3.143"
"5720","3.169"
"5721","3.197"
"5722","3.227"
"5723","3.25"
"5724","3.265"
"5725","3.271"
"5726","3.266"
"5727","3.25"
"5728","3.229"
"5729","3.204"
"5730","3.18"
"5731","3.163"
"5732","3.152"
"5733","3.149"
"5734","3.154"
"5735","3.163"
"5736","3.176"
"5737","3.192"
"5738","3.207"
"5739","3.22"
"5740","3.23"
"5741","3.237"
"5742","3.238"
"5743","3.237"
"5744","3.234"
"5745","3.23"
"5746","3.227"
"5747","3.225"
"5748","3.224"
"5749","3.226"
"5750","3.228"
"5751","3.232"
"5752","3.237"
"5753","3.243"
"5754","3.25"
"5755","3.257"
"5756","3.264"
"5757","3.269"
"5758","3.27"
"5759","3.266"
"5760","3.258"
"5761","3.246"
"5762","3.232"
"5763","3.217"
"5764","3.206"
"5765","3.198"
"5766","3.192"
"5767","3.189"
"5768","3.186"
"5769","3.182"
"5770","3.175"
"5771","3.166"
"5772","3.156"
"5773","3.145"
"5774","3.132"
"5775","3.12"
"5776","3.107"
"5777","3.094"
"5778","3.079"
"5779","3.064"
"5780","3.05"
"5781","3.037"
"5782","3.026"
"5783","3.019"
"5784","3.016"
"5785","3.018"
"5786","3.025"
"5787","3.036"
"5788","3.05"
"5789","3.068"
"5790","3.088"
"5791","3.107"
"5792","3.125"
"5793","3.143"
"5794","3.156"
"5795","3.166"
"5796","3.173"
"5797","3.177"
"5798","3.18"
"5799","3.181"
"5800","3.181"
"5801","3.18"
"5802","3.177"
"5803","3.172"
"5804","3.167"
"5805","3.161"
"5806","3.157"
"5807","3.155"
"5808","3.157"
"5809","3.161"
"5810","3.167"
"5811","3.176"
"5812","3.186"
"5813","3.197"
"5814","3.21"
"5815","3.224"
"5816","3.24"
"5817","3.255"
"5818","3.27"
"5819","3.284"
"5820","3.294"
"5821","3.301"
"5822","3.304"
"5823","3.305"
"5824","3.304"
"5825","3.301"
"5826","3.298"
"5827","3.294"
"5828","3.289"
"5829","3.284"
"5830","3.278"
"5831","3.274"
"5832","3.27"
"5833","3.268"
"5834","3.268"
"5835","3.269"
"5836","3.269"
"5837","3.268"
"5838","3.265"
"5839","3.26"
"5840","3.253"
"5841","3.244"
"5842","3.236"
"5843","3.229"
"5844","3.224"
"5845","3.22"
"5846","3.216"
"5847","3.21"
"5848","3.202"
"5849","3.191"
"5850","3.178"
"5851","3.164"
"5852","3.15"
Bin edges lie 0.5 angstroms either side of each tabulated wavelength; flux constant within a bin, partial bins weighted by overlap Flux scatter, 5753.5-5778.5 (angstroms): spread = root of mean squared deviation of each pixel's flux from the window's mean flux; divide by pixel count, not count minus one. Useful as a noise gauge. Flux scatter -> 0.06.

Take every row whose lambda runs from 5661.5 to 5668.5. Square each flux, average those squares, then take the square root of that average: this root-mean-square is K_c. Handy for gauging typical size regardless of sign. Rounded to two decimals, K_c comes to 3.09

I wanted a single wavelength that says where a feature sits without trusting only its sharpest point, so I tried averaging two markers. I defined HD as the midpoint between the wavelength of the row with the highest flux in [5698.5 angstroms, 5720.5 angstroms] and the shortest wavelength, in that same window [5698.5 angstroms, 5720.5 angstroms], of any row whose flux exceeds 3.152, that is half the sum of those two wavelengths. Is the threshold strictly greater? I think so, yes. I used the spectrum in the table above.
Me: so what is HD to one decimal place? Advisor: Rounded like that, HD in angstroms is 5720.0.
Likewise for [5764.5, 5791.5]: 5765.0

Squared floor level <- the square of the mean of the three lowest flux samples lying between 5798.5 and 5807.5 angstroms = 10.0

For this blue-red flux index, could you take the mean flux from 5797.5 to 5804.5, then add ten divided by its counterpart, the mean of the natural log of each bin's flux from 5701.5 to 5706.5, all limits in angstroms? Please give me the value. 12.3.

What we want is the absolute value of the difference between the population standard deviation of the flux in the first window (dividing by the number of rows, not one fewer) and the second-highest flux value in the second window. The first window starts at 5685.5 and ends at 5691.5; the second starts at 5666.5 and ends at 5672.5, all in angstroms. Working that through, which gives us 3.115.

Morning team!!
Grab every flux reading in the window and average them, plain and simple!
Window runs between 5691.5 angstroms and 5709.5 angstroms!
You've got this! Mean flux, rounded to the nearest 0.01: 3.03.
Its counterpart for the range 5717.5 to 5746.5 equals 3.21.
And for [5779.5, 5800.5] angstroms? 3.10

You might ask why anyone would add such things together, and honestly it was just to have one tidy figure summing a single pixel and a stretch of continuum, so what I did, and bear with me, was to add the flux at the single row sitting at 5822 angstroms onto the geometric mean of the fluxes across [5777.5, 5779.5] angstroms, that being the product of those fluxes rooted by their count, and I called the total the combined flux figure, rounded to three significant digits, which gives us 6.38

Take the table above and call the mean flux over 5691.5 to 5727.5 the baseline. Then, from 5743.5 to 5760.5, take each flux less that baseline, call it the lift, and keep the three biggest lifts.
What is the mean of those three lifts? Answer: 0.18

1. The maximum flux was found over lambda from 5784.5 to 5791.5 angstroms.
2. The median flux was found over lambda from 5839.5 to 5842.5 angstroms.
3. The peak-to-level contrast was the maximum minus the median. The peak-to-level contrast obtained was -0.14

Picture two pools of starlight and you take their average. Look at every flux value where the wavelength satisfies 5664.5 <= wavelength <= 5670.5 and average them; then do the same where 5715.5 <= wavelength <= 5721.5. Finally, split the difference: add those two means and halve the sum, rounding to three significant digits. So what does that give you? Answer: 3.12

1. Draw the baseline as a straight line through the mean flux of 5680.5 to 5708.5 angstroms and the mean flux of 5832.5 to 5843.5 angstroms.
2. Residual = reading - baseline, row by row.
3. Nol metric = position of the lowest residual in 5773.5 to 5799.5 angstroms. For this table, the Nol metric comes 5784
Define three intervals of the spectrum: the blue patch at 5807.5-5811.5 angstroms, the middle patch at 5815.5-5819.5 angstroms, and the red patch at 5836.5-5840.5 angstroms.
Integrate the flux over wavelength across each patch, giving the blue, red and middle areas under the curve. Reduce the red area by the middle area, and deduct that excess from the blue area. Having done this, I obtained 12.7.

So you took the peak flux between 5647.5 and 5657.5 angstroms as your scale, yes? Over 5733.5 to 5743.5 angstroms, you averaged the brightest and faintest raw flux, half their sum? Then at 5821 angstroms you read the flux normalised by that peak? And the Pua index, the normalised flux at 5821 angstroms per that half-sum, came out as 0.338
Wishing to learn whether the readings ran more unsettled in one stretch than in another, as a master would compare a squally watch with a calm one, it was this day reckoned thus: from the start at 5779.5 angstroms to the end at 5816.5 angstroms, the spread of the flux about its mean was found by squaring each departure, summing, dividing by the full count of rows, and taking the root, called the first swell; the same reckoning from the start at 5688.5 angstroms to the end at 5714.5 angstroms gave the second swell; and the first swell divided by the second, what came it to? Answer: 1.6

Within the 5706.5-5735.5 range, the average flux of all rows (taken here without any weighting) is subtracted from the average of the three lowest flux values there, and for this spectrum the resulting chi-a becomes -0.14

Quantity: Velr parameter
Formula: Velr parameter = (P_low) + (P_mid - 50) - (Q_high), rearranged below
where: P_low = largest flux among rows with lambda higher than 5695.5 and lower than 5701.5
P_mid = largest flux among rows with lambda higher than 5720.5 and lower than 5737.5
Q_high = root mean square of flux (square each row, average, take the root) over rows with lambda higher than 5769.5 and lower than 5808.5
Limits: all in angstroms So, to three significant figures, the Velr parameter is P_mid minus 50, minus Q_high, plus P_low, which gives -46.8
